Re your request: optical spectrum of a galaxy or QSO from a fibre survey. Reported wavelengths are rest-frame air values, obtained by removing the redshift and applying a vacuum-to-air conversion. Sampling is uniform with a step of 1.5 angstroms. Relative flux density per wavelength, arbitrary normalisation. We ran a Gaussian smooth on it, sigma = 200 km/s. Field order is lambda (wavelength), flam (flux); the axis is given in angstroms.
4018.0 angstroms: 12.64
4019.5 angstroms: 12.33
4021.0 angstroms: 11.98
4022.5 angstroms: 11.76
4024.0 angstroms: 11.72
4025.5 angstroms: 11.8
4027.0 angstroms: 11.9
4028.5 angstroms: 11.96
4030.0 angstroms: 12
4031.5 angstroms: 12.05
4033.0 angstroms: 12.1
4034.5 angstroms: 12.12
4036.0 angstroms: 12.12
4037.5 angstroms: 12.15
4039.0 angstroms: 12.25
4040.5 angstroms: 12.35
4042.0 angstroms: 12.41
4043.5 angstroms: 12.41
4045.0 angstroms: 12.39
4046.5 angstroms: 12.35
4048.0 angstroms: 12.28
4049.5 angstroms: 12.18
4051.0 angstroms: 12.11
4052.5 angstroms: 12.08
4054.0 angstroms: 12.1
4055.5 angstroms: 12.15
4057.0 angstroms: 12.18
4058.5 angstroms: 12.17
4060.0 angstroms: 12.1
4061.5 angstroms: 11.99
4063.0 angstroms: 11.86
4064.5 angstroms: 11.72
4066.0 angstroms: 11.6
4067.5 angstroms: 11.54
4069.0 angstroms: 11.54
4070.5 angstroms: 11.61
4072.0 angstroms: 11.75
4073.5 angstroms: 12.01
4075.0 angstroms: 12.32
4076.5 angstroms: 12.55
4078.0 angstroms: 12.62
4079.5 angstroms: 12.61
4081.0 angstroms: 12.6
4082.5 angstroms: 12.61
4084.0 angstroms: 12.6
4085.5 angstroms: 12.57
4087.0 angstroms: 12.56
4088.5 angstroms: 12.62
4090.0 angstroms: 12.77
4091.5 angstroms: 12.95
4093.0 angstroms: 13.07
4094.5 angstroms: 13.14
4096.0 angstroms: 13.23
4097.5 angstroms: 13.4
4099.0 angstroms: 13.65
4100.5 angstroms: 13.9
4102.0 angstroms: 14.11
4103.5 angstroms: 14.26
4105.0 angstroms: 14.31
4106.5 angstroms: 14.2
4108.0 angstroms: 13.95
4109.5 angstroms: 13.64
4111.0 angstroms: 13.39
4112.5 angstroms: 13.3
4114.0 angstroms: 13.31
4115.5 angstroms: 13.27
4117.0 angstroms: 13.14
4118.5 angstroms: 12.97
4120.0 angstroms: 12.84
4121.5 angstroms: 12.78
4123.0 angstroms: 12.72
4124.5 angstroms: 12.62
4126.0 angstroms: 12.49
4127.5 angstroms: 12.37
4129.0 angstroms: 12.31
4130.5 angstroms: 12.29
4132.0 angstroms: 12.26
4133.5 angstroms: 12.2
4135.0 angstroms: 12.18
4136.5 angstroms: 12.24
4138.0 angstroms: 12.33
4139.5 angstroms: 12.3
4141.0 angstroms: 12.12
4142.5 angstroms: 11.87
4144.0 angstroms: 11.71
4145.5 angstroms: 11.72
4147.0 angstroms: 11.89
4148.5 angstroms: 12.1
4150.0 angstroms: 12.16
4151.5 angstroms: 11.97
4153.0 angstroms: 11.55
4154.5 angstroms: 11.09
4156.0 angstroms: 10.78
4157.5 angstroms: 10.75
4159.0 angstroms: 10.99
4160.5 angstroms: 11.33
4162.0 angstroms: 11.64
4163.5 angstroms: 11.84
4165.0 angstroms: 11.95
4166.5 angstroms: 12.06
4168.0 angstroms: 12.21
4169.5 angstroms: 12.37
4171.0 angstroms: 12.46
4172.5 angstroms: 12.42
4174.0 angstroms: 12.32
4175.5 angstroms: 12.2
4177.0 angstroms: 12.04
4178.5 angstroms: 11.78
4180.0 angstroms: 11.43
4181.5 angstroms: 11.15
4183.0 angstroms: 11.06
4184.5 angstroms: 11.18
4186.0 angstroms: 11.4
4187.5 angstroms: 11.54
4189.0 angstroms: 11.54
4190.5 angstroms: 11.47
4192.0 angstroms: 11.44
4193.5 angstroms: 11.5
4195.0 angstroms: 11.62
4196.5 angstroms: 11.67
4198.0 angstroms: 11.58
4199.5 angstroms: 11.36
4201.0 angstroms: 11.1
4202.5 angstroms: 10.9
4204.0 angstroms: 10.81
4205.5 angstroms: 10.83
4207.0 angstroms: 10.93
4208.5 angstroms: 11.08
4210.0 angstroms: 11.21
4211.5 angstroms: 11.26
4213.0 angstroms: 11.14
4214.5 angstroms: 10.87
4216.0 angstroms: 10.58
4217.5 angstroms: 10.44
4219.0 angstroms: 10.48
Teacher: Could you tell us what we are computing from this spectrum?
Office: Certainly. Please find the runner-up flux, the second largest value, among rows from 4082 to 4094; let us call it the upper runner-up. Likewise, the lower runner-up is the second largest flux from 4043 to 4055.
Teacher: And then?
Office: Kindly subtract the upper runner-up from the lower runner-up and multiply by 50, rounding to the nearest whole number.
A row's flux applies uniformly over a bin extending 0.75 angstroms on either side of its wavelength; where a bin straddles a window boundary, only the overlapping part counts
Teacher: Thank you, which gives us -28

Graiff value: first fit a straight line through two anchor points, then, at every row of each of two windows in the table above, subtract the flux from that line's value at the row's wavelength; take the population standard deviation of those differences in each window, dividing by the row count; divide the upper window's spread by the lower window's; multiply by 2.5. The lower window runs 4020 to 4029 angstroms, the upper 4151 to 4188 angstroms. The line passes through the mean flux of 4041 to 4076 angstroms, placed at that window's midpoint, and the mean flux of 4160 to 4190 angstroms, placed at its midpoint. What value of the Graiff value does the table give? 13.0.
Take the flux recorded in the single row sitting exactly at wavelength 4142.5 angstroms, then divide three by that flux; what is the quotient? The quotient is 0.25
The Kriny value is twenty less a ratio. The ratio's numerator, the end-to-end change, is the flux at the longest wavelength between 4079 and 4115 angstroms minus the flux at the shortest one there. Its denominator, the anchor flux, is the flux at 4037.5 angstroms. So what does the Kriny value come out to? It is 19.9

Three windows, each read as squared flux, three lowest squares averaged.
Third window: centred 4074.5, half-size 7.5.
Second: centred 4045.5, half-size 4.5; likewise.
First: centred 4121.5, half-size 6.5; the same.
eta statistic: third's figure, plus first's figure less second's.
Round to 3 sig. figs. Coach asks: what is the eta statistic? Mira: 139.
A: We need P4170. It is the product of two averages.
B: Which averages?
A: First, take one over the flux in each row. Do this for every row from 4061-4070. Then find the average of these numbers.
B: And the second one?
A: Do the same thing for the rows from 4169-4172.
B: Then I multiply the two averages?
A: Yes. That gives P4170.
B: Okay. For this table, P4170 0.0069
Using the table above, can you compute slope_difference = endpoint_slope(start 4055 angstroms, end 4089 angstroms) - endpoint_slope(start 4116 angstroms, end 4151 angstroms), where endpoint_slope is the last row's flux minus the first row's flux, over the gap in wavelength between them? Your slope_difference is 0.044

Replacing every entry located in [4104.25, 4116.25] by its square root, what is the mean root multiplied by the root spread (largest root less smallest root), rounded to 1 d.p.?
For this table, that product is 0.5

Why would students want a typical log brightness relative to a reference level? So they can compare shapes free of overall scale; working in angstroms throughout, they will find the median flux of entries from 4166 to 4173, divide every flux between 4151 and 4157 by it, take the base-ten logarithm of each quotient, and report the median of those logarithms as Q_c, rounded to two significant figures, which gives -0.039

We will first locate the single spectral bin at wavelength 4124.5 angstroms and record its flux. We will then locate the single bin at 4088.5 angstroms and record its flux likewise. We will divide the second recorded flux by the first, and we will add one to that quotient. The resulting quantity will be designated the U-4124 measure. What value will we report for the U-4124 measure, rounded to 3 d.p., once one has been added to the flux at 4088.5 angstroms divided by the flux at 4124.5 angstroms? 2.000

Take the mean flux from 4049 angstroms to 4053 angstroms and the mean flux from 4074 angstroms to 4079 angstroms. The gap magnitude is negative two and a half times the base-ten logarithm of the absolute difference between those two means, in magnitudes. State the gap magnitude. 1.1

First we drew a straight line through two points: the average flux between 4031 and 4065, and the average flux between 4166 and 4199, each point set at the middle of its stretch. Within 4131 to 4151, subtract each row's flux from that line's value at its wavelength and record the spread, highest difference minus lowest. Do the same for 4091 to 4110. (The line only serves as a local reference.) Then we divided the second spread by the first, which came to 2.33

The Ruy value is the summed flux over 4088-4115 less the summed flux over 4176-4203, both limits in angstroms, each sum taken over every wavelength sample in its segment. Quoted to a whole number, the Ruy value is 37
